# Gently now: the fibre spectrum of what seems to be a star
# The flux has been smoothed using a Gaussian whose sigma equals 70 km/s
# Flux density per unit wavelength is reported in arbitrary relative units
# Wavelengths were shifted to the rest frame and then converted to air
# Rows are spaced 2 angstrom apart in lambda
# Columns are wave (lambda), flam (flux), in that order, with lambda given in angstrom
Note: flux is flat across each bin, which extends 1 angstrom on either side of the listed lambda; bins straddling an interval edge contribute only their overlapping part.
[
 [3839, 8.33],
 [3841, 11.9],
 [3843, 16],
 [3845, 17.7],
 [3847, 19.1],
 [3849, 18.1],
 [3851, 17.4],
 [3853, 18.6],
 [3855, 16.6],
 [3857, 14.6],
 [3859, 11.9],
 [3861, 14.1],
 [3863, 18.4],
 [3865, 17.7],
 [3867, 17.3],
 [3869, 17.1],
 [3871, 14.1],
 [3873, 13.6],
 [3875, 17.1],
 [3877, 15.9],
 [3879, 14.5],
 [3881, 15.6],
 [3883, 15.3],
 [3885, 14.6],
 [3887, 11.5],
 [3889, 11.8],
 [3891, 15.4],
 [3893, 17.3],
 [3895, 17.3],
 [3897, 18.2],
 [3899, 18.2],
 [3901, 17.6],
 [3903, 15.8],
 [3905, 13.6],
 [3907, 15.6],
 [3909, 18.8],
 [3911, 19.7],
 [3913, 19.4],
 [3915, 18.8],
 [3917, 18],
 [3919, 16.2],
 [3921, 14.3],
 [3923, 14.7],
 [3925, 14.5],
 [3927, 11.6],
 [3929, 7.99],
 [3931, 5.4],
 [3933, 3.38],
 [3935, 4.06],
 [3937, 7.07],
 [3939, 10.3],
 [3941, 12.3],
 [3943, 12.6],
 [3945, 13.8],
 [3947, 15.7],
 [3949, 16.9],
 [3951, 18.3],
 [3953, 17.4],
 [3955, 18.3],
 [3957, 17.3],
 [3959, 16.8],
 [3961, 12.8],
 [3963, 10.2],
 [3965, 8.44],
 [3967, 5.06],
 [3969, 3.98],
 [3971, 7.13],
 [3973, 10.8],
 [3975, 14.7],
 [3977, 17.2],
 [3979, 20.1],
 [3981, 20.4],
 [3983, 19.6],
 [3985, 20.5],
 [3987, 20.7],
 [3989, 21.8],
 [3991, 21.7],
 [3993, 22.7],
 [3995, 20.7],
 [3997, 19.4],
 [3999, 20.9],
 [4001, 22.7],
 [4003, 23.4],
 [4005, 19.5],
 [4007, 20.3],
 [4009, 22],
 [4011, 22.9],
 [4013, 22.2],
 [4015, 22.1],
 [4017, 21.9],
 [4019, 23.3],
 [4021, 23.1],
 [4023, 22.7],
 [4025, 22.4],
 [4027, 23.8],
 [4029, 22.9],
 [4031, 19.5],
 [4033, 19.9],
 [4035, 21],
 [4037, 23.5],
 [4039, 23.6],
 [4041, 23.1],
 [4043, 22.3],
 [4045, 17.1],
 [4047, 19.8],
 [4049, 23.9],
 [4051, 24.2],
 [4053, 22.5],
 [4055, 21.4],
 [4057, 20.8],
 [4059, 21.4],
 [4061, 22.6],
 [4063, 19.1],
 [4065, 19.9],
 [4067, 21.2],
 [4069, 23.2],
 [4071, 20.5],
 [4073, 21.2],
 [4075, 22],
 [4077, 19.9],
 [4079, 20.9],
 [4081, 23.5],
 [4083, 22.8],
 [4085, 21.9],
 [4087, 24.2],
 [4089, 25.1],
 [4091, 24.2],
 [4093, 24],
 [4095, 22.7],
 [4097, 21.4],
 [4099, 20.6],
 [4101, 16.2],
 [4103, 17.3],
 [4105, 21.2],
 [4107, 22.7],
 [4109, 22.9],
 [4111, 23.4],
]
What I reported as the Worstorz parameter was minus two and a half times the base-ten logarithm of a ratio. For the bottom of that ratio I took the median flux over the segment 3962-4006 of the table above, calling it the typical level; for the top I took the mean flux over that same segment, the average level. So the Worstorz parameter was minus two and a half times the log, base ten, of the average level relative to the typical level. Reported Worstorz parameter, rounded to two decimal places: 0.18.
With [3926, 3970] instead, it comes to 0.06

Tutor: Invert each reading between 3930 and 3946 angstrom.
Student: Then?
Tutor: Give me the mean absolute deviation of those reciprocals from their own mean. 0.069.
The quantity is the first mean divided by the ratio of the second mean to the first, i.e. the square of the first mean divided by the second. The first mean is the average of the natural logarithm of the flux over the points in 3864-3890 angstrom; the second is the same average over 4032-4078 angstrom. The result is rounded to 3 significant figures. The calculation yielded 2.39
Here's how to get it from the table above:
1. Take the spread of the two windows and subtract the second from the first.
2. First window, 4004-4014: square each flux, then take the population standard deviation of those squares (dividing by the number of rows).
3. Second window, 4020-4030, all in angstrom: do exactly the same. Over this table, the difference 32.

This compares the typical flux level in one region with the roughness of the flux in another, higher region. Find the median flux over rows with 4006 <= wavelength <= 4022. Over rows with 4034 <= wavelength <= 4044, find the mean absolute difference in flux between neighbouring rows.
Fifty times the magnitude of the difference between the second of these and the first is 1059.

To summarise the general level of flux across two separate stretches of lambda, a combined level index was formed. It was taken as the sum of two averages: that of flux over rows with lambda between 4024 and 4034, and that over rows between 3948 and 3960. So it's 39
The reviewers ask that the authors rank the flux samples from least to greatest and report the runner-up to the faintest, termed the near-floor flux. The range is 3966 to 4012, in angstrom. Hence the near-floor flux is 5.06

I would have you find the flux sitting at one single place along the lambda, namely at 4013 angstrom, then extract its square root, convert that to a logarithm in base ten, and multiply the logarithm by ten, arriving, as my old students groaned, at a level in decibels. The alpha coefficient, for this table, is 6.7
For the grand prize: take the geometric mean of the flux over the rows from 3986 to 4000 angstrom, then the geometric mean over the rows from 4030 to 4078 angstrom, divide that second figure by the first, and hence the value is 1.0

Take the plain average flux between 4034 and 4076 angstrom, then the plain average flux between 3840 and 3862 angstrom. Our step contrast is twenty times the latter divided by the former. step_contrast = 14.8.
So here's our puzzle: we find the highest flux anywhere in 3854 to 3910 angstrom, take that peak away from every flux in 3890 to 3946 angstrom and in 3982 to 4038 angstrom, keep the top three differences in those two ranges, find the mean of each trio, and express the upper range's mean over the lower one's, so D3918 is 10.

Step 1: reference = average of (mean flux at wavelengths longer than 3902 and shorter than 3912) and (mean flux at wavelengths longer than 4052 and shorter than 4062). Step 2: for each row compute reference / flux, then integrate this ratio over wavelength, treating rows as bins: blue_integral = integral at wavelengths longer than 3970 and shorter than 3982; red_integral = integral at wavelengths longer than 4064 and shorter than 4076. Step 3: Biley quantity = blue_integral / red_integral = 1.6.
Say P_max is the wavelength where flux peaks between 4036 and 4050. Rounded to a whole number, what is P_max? 4049 angstrom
